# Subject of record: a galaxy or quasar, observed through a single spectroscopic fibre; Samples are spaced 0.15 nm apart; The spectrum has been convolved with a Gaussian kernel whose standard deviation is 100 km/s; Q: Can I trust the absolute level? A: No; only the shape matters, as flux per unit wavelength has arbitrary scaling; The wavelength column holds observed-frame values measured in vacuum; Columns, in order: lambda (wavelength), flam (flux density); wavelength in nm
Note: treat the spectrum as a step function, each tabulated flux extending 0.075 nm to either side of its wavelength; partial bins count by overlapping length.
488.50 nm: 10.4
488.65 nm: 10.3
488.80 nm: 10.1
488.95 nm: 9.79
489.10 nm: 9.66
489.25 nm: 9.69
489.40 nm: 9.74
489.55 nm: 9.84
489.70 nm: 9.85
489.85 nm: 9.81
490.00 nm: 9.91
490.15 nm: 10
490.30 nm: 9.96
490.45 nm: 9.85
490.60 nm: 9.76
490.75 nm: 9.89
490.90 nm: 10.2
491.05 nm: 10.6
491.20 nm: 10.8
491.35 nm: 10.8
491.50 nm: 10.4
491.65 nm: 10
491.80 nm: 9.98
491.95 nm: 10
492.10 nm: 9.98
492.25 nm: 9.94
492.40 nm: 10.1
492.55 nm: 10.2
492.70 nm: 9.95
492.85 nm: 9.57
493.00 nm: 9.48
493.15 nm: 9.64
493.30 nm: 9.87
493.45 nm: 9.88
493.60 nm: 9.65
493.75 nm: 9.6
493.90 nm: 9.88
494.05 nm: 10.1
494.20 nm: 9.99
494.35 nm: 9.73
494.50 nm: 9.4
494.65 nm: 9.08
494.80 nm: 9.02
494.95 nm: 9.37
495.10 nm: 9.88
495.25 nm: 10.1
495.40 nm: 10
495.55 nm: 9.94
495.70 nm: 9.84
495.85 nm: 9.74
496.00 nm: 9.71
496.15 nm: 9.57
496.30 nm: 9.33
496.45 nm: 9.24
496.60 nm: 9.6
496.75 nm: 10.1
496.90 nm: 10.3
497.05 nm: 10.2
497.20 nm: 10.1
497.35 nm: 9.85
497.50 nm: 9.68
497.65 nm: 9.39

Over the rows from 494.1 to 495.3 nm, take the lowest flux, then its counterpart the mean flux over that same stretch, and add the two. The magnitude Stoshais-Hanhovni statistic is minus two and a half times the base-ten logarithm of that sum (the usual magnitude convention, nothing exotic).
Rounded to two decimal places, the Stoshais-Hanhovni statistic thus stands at -3.17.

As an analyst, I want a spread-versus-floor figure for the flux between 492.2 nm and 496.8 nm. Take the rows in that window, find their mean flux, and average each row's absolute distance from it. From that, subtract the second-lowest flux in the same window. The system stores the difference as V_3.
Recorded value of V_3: -8.8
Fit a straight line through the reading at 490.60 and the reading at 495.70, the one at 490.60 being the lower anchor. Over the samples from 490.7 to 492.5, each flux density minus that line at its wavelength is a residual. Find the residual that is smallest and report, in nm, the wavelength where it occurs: 490.75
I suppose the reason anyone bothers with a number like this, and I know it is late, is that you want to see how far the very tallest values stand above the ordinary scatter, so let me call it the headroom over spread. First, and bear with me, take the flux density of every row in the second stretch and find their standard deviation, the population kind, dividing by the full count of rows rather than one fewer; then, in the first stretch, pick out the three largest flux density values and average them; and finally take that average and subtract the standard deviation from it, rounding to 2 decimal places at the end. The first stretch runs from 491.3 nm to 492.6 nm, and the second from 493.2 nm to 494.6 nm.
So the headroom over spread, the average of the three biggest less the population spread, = 10.26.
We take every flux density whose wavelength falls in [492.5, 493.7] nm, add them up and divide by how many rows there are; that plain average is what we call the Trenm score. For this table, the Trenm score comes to 9.8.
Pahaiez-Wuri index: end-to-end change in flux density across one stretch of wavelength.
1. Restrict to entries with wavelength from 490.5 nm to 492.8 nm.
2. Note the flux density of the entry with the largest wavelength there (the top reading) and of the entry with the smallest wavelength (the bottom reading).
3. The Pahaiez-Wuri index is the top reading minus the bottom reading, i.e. 0.2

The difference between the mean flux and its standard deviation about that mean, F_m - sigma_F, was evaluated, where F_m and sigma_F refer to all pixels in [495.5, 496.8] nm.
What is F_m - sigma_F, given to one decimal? 9.4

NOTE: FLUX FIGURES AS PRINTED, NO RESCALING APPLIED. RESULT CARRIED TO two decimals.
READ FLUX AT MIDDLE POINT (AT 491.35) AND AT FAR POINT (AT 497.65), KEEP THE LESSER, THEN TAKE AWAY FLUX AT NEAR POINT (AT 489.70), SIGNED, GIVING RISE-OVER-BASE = -0.46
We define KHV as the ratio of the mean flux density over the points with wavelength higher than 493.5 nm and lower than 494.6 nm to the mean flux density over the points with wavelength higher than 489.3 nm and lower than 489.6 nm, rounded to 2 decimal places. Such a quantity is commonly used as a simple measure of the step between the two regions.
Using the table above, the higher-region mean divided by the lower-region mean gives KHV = 1.00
